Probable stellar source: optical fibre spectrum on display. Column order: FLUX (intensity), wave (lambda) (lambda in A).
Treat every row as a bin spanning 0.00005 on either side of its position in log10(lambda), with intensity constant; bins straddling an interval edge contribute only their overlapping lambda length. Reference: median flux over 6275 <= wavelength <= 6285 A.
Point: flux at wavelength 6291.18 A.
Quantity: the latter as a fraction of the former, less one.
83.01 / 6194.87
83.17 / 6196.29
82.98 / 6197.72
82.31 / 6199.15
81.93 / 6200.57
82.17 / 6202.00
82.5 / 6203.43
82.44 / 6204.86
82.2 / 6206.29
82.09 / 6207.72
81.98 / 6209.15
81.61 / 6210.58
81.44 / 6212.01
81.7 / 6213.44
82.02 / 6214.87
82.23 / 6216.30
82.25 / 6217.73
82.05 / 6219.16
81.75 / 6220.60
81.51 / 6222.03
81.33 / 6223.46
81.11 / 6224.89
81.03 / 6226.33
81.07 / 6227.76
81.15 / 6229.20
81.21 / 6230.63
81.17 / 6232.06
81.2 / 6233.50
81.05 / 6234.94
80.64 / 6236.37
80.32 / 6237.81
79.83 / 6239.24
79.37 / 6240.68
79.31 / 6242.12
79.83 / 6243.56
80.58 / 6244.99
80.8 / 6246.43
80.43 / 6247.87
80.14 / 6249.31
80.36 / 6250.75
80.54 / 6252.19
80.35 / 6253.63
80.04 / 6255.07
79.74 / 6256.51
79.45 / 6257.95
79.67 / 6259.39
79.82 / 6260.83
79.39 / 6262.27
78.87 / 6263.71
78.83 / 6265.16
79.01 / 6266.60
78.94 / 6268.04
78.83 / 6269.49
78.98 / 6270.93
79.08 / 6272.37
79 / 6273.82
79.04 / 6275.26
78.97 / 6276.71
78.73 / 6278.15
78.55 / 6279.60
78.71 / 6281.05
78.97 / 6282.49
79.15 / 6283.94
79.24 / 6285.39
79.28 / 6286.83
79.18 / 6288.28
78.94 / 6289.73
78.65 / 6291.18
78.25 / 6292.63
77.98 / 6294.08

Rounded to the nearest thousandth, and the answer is -0.004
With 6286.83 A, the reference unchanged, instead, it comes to 0.004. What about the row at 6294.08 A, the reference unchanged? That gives -0.013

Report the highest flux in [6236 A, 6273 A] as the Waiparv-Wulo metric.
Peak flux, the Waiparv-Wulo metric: 80.8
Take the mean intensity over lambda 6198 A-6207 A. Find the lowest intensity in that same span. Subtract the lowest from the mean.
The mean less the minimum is 0.3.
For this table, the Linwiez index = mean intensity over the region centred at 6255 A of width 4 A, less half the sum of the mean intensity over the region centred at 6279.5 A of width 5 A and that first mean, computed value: 0.7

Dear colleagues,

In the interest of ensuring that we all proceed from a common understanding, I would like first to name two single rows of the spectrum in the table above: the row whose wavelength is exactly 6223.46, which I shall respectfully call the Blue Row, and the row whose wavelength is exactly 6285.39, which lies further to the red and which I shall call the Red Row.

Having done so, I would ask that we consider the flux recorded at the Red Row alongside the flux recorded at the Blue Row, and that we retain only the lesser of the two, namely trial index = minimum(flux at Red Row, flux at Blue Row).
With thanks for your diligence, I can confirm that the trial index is 79.2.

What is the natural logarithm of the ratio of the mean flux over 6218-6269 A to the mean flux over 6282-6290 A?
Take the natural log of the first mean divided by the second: 0.015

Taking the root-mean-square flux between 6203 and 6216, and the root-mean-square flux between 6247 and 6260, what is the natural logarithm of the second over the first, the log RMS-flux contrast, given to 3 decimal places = -0.024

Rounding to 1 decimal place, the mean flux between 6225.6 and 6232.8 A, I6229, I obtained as 81.1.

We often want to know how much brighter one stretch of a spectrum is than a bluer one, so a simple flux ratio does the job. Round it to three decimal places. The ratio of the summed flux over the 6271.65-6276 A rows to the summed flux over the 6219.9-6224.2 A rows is 0.969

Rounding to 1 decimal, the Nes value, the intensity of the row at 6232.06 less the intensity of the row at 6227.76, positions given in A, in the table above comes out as 0.1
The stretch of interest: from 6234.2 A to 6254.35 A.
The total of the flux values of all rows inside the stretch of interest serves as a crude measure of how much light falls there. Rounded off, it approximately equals 1124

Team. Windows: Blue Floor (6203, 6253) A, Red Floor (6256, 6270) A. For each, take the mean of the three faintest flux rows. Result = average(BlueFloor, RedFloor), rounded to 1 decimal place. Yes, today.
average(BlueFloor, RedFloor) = 79.2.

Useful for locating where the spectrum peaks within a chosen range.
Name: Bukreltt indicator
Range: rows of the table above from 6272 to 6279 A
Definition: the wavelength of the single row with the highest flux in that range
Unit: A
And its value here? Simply 6272.37 A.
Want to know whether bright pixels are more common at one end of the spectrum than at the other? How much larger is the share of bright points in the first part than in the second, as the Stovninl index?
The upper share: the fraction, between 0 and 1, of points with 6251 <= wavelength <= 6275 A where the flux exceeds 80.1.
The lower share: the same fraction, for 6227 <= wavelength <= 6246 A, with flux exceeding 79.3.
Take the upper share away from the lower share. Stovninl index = 0.9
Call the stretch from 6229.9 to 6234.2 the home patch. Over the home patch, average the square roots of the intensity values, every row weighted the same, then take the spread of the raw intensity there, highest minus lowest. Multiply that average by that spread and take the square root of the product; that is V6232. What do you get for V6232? 0.6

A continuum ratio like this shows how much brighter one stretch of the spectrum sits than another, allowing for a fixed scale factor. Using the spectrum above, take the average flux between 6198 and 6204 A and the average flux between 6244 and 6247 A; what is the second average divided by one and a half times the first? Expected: 0.654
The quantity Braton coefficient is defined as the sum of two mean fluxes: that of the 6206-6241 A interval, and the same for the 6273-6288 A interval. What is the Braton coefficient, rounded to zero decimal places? 160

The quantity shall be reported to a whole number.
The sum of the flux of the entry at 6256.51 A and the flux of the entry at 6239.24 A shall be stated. 160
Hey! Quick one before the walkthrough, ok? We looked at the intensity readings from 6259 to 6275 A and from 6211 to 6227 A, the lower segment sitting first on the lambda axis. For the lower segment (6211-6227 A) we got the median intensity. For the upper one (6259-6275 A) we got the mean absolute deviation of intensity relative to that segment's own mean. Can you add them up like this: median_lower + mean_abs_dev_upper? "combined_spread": 82.0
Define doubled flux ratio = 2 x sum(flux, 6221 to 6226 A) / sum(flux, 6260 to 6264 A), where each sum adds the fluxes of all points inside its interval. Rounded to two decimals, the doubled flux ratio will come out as 2.05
